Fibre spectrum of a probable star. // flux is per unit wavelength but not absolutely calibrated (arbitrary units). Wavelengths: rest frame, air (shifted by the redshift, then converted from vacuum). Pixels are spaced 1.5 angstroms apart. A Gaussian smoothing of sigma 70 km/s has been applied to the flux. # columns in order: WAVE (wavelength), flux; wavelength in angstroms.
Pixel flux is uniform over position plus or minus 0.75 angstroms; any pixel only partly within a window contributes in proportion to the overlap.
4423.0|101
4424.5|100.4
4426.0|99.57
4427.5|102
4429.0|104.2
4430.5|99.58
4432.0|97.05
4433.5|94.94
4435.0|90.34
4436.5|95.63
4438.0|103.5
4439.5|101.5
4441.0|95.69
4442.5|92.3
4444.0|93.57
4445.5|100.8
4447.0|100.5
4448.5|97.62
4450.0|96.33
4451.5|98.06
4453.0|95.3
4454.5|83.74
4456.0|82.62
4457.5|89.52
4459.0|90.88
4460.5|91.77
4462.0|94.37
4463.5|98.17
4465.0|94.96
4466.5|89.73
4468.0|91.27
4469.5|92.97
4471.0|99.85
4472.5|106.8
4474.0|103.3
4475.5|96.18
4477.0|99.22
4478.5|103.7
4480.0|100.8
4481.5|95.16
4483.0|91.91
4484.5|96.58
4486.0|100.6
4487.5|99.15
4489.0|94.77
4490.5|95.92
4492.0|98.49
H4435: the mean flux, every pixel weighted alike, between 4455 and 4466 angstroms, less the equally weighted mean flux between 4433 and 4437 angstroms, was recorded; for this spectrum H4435 -1.9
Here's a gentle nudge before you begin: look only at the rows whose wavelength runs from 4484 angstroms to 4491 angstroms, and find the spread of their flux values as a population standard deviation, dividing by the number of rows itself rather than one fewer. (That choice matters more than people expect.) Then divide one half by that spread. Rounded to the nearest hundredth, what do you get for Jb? 0.23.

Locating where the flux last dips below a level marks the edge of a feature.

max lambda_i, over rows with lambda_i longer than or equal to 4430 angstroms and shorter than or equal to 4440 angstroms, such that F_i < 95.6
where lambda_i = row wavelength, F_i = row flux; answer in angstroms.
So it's 4435.0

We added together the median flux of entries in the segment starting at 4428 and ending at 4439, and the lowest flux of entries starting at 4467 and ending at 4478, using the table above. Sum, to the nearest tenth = 188.3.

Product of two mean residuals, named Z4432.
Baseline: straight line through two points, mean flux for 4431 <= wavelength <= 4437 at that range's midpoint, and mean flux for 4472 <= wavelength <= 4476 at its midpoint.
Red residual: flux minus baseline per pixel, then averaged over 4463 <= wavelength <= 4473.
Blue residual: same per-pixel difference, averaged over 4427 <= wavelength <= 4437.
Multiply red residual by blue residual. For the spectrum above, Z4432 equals -17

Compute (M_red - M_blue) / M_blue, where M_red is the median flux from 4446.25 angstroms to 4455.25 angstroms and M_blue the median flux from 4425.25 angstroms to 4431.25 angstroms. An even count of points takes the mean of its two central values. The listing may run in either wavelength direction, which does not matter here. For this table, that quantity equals -0.038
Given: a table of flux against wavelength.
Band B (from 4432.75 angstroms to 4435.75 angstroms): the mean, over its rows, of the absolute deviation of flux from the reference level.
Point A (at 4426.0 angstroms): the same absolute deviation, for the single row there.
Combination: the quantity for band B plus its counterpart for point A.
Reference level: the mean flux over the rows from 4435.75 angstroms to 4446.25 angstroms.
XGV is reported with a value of 6.9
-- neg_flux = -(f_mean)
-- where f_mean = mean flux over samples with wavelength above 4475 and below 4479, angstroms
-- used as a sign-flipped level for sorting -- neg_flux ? -99.7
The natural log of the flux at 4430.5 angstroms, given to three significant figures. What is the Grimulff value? 4.60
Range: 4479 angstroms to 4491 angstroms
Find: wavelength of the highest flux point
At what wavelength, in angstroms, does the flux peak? 4480.0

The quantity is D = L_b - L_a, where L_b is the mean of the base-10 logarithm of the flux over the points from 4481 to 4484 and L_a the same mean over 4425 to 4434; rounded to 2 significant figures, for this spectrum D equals -0.027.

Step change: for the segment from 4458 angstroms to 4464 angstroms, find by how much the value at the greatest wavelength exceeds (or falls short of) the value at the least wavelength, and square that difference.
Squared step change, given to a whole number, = 53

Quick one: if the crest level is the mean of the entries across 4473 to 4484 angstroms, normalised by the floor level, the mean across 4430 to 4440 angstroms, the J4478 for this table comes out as 1.01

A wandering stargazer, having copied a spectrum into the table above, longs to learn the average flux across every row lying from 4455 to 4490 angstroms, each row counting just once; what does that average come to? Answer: 95.8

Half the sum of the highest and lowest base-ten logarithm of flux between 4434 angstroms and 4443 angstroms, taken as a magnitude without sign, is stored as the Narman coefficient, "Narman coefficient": 1.99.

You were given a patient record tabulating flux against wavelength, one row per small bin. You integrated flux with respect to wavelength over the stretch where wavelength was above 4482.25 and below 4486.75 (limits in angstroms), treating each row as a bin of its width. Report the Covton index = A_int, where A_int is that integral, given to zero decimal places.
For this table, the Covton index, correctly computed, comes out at 434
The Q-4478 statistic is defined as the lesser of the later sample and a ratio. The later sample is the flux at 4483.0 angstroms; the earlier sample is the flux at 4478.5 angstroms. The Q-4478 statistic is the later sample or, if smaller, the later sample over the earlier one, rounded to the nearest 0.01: 0.89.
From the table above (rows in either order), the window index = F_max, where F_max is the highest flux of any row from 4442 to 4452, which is 100.8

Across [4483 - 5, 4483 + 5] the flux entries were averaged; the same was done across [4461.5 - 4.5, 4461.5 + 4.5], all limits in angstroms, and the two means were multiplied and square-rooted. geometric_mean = 95.7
